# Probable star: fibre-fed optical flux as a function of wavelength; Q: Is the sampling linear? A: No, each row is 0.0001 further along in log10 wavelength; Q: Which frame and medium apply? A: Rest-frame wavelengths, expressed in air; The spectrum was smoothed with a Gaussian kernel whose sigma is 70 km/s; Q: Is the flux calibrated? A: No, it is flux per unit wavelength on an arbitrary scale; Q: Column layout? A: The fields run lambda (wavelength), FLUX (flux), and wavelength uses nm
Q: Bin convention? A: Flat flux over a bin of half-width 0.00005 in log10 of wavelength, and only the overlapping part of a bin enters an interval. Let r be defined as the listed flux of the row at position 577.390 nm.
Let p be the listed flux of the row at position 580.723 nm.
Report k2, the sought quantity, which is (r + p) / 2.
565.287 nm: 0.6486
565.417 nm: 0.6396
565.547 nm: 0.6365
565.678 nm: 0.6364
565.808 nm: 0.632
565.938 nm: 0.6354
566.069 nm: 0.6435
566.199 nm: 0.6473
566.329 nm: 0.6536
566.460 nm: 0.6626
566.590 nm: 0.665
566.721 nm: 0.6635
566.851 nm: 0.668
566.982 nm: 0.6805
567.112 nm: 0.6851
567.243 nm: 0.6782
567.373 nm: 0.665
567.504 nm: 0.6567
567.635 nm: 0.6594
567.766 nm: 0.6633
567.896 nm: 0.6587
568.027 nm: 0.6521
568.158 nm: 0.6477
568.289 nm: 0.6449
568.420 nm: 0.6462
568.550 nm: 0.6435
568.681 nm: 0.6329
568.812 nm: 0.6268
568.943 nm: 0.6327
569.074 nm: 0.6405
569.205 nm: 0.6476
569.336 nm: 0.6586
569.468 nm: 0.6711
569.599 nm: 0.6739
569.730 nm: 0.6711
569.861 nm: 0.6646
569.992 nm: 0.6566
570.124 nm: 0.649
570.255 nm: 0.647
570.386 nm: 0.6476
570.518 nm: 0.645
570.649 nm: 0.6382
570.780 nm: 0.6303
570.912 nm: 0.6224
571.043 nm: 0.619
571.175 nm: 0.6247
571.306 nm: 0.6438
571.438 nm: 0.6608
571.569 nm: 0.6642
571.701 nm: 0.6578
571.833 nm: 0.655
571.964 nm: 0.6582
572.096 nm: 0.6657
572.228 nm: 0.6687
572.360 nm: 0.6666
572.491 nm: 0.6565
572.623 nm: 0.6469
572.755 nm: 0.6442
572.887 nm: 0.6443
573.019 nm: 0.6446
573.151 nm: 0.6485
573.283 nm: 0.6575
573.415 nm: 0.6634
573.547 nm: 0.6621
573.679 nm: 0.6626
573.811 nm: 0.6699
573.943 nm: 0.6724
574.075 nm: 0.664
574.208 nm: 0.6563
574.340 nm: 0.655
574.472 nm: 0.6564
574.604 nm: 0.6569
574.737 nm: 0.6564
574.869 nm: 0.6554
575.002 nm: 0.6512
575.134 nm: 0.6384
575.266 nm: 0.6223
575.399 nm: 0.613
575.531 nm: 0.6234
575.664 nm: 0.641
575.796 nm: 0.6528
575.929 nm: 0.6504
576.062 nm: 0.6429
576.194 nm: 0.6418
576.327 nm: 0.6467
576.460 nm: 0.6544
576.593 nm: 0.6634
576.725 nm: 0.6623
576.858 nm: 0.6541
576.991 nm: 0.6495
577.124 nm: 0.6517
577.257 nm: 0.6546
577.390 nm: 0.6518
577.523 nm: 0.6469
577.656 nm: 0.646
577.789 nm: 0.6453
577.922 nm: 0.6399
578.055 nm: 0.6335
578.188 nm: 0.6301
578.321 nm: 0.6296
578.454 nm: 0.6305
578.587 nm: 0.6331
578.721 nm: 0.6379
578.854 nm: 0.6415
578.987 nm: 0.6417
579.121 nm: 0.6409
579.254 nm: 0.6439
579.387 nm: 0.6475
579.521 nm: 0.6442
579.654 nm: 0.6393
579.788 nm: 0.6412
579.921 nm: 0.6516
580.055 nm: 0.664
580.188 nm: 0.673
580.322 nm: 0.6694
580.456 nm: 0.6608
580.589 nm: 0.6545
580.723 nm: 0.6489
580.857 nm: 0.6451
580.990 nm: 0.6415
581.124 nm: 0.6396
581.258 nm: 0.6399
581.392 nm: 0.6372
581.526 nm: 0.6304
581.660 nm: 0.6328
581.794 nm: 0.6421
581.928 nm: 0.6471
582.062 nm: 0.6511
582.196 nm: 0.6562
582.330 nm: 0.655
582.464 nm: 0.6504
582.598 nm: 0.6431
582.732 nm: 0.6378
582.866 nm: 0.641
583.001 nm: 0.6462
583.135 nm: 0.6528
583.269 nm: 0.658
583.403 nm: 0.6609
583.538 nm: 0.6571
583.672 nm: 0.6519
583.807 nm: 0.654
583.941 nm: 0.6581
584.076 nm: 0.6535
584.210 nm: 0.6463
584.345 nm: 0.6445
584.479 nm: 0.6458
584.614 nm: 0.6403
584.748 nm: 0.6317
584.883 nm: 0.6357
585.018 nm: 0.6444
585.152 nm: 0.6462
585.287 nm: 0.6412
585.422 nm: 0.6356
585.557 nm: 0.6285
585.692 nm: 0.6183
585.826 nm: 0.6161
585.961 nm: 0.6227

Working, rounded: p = 0.6489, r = 0.6518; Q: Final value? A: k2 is 0.650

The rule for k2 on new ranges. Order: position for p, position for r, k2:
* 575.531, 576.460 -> 0.639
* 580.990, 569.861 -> 0.653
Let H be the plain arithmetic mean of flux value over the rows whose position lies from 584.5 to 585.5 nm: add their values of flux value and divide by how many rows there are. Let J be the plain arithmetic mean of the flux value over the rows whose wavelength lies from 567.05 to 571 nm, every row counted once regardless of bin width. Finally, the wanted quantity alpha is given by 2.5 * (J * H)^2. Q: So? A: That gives 0.434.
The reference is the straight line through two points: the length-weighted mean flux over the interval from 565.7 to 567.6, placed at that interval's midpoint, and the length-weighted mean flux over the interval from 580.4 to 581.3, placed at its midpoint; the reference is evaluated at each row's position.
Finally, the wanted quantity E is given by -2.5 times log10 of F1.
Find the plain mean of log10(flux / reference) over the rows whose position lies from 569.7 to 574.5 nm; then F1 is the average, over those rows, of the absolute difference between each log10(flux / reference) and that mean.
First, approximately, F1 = 0.0075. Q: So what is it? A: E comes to 5.3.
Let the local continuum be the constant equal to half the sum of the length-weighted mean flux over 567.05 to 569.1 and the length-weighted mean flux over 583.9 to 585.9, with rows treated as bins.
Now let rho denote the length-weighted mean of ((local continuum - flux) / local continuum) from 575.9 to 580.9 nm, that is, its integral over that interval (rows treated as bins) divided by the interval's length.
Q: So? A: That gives -0.003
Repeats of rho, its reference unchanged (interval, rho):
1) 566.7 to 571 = -0.012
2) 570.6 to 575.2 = -0.011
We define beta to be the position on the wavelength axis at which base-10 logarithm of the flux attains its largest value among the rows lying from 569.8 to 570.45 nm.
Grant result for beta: 569.861 nm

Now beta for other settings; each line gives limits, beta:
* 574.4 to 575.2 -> 574.604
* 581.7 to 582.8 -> 582.196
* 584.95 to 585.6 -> 585.152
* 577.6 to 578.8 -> 577.656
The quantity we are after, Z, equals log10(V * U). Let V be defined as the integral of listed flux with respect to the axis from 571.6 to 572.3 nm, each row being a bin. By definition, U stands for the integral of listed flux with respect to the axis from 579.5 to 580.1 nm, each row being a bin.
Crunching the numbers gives -0.75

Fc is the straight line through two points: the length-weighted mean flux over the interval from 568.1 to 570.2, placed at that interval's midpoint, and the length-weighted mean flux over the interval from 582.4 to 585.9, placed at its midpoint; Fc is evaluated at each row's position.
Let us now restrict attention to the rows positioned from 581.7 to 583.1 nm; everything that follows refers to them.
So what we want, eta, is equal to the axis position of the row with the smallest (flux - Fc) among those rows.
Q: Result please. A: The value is 582.732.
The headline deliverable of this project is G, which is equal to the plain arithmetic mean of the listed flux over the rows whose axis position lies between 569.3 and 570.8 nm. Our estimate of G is 0.654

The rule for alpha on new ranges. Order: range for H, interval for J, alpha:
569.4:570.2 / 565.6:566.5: 0.458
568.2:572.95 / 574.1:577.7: 0.442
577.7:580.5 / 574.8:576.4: 0.426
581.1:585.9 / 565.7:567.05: 0.445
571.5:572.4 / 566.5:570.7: 0.471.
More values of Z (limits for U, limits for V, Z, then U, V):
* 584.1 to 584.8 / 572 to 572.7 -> -0.68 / 0.45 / 0.462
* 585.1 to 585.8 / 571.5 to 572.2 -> -0.69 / 0.44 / 0.462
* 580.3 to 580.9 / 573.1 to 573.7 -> -0.81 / 0.39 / 0.395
